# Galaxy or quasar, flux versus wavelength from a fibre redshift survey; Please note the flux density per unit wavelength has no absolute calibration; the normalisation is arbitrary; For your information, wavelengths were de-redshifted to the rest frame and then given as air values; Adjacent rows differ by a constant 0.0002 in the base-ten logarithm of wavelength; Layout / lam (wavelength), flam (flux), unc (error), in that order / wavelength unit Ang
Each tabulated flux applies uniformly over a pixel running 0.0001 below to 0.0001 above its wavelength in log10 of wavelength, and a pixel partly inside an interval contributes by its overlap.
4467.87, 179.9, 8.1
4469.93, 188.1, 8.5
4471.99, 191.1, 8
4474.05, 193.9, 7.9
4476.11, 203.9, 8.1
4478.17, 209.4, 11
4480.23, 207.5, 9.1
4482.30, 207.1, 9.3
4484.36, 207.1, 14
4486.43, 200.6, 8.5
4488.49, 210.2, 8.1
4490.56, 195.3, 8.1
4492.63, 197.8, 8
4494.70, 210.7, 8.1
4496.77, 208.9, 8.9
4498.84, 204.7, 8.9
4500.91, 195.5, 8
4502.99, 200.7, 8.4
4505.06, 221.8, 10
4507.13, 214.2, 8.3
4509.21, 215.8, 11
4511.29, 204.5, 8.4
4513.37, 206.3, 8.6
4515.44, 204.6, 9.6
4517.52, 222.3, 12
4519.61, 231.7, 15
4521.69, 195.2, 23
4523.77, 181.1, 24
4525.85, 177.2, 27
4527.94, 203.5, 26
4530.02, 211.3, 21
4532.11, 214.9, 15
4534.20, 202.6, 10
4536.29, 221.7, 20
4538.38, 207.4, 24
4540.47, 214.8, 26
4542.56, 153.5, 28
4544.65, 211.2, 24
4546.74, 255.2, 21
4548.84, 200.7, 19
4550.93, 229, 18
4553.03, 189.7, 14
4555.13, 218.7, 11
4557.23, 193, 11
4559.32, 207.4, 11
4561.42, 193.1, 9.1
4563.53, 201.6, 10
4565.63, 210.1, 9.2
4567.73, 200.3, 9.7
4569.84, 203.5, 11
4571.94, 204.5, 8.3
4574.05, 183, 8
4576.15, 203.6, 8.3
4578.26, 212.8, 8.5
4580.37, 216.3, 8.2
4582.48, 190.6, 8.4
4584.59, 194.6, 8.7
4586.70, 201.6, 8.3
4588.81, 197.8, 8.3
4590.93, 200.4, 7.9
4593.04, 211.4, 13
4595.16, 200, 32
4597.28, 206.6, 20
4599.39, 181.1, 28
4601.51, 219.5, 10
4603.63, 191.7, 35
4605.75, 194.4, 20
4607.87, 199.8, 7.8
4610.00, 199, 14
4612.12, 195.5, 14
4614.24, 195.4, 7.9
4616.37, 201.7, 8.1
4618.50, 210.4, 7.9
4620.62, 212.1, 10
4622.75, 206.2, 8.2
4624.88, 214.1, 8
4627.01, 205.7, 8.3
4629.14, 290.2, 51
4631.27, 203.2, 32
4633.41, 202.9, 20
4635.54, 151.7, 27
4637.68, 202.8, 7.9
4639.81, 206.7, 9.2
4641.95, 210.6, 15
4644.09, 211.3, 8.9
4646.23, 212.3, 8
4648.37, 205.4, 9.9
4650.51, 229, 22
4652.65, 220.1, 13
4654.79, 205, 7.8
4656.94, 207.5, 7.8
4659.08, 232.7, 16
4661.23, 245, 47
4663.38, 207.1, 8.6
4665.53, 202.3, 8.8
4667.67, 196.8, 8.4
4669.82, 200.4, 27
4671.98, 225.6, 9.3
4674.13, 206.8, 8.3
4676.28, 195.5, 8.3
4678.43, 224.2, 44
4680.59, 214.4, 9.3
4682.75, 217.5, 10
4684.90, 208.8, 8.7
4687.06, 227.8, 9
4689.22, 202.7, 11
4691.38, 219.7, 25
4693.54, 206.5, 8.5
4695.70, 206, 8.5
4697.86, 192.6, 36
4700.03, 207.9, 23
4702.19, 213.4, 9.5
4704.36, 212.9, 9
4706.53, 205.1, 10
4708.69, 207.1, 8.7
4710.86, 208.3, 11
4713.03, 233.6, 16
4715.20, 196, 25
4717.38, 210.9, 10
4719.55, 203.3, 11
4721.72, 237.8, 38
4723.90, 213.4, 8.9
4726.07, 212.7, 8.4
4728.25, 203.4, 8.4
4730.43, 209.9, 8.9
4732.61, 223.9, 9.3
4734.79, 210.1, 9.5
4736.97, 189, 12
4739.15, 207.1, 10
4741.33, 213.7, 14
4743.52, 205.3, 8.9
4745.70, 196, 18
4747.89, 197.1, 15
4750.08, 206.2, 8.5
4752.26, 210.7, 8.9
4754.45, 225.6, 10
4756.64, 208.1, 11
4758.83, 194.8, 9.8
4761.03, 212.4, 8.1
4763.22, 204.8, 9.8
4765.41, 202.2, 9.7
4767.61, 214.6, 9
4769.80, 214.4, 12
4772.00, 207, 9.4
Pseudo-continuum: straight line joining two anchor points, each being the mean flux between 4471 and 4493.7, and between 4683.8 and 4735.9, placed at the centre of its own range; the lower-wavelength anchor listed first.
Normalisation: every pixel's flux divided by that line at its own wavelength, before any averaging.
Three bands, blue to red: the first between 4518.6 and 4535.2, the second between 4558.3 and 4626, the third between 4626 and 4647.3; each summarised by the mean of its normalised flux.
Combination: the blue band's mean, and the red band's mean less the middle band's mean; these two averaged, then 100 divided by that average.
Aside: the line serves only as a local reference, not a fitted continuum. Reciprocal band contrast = 196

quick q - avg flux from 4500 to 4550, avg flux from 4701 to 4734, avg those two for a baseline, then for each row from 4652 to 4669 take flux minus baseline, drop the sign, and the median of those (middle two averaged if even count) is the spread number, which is 8.9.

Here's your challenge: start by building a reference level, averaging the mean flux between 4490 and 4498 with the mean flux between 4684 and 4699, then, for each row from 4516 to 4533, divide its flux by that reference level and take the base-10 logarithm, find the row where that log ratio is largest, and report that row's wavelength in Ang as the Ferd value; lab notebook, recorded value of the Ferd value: 4519.61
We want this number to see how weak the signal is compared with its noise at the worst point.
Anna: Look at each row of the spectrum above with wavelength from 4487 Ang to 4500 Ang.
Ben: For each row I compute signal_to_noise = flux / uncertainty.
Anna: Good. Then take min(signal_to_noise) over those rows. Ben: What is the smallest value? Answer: 23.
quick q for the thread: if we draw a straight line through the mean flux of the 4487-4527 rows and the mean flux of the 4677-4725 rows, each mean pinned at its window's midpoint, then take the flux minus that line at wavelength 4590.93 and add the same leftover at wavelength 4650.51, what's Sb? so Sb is 11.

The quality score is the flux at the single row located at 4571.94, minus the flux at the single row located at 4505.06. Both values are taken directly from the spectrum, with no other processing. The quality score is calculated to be -17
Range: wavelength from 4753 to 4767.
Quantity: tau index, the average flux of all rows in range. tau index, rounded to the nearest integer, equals 208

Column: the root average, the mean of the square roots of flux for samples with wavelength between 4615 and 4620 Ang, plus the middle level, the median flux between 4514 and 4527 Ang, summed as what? 214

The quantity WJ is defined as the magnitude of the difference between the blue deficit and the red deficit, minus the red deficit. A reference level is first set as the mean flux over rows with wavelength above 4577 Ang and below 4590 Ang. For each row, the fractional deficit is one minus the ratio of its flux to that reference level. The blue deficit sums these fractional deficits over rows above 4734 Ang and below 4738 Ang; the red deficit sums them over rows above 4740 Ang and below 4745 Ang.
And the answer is 0.17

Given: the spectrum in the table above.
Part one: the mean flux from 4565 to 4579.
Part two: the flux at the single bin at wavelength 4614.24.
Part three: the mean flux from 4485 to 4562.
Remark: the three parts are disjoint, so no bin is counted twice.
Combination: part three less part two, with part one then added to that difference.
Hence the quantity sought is 213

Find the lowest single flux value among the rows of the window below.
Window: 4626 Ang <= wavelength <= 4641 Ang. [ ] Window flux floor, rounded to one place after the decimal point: 151.7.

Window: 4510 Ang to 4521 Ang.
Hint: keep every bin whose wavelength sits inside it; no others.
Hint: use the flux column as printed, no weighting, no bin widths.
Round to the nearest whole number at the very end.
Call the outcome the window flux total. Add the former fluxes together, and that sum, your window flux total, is 1069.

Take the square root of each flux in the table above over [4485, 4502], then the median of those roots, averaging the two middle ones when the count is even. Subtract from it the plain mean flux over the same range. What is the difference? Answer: -189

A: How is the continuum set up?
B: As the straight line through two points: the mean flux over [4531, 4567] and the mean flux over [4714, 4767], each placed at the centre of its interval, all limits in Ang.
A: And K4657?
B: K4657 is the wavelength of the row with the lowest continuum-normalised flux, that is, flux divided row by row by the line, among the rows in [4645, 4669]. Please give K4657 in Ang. 4667.67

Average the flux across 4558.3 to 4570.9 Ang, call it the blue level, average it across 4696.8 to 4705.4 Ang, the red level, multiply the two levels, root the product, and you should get 205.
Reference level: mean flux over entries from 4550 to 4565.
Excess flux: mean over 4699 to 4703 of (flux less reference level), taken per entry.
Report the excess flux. 6.0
